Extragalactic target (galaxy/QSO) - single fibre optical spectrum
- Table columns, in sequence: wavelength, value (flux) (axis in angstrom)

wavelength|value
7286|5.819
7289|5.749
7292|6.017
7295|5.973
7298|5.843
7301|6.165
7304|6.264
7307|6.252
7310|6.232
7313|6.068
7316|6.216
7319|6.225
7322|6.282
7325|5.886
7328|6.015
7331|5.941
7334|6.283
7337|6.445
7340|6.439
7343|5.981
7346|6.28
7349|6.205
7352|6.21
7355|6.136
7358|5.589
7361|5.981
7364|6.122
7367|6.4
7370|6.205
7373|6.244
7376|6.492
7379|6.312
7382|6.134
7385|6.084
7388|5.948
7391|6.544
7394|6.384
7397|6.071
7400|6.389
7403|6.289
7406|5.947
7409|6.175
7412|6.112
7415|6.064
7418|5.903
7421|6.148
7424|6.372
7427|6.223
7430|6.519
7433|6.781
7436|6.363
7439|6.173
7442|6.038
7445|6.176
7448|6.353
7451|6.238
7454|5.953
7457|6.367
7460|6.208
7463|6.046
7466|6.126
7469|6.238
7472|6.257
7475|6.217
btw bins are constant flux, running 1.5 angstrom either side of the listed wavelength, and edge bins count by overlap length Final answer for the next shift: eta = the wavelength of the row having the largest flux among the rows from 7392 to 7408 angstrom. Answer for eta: 7400 angstrom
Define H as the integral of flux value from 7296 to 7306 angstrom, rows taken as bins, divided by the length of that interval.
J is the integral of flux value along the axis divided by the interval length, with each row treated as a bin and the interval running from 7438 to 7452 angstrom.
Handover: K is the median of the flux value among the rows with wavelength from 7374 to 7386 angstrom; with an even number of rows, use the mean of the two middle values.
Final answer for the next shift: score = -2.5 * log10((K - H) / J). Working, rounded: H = 6.09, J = 6.19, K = 6.22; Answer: 4.2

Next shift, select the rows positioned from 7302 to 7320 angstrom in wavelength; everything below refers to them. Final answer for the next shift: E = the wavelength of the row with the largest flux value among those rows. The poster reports 7304 angstrom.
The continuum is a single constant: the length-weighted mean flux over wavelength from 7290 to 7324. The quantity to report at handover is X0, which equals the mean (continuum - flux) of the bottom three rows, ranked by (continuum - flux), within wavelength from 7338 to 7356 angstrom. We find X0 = -0.18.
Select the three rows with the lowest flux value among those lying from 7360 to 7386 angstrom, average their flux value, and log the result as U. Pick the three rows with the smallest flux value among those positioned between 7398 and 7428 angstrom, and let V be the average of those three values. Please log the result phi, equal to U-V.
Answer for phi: 0.09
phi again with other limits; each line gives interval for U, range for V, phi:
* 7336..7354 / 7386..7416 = 0.15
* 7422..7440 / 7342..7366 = 0.40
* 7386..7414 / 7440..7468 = -0.02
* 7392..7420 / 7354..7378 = 0.07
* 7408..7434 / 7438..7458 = -0.03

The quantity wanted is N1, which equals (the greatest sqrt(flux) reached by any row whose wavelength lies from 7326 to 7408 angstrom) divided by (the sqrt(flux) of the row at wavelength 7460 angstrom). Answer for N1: 1.027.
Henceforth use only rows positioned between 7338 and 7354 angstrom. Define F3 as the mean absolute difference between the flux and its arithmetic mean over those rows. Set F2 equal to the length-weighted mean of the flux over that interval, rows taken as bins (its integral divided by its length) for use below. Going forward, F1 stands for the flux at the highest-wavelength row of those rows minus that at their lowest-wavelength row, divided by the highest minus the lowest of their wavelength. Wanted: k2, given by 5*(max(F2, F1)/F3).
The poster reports 285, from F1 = -0.019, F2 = 6.23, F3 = 0.109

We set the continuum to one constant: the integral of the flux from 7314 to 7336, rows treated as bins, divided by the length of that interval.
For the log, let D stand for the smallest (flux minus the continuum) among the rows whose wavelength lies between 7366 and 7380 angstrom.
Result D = 0.08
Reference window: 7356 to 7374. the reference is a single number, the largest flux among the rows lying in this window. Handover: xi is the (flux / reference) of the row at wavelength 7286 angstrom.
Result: 0.91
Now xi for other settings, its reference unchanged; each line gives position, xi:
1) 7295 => 0.93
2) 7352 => 0.97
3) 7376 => 1.01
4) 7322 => 0.98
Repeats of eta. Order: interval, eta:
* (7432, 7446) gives 7433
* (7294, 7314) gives 7304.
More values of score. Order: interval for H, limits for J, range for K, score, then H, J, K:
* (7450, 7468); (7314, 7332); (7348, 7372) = 6.6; 6.16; 6.10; 6.17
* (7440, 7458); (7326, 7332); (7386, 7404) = 4.0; 6.18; 5.97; 6.34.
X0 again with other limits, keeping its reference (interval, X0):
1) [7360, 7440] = -0.48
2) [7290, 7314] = -0.12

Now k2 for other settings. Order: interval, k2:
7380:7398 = 172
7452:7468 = 260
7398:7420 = 225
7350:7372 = 174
